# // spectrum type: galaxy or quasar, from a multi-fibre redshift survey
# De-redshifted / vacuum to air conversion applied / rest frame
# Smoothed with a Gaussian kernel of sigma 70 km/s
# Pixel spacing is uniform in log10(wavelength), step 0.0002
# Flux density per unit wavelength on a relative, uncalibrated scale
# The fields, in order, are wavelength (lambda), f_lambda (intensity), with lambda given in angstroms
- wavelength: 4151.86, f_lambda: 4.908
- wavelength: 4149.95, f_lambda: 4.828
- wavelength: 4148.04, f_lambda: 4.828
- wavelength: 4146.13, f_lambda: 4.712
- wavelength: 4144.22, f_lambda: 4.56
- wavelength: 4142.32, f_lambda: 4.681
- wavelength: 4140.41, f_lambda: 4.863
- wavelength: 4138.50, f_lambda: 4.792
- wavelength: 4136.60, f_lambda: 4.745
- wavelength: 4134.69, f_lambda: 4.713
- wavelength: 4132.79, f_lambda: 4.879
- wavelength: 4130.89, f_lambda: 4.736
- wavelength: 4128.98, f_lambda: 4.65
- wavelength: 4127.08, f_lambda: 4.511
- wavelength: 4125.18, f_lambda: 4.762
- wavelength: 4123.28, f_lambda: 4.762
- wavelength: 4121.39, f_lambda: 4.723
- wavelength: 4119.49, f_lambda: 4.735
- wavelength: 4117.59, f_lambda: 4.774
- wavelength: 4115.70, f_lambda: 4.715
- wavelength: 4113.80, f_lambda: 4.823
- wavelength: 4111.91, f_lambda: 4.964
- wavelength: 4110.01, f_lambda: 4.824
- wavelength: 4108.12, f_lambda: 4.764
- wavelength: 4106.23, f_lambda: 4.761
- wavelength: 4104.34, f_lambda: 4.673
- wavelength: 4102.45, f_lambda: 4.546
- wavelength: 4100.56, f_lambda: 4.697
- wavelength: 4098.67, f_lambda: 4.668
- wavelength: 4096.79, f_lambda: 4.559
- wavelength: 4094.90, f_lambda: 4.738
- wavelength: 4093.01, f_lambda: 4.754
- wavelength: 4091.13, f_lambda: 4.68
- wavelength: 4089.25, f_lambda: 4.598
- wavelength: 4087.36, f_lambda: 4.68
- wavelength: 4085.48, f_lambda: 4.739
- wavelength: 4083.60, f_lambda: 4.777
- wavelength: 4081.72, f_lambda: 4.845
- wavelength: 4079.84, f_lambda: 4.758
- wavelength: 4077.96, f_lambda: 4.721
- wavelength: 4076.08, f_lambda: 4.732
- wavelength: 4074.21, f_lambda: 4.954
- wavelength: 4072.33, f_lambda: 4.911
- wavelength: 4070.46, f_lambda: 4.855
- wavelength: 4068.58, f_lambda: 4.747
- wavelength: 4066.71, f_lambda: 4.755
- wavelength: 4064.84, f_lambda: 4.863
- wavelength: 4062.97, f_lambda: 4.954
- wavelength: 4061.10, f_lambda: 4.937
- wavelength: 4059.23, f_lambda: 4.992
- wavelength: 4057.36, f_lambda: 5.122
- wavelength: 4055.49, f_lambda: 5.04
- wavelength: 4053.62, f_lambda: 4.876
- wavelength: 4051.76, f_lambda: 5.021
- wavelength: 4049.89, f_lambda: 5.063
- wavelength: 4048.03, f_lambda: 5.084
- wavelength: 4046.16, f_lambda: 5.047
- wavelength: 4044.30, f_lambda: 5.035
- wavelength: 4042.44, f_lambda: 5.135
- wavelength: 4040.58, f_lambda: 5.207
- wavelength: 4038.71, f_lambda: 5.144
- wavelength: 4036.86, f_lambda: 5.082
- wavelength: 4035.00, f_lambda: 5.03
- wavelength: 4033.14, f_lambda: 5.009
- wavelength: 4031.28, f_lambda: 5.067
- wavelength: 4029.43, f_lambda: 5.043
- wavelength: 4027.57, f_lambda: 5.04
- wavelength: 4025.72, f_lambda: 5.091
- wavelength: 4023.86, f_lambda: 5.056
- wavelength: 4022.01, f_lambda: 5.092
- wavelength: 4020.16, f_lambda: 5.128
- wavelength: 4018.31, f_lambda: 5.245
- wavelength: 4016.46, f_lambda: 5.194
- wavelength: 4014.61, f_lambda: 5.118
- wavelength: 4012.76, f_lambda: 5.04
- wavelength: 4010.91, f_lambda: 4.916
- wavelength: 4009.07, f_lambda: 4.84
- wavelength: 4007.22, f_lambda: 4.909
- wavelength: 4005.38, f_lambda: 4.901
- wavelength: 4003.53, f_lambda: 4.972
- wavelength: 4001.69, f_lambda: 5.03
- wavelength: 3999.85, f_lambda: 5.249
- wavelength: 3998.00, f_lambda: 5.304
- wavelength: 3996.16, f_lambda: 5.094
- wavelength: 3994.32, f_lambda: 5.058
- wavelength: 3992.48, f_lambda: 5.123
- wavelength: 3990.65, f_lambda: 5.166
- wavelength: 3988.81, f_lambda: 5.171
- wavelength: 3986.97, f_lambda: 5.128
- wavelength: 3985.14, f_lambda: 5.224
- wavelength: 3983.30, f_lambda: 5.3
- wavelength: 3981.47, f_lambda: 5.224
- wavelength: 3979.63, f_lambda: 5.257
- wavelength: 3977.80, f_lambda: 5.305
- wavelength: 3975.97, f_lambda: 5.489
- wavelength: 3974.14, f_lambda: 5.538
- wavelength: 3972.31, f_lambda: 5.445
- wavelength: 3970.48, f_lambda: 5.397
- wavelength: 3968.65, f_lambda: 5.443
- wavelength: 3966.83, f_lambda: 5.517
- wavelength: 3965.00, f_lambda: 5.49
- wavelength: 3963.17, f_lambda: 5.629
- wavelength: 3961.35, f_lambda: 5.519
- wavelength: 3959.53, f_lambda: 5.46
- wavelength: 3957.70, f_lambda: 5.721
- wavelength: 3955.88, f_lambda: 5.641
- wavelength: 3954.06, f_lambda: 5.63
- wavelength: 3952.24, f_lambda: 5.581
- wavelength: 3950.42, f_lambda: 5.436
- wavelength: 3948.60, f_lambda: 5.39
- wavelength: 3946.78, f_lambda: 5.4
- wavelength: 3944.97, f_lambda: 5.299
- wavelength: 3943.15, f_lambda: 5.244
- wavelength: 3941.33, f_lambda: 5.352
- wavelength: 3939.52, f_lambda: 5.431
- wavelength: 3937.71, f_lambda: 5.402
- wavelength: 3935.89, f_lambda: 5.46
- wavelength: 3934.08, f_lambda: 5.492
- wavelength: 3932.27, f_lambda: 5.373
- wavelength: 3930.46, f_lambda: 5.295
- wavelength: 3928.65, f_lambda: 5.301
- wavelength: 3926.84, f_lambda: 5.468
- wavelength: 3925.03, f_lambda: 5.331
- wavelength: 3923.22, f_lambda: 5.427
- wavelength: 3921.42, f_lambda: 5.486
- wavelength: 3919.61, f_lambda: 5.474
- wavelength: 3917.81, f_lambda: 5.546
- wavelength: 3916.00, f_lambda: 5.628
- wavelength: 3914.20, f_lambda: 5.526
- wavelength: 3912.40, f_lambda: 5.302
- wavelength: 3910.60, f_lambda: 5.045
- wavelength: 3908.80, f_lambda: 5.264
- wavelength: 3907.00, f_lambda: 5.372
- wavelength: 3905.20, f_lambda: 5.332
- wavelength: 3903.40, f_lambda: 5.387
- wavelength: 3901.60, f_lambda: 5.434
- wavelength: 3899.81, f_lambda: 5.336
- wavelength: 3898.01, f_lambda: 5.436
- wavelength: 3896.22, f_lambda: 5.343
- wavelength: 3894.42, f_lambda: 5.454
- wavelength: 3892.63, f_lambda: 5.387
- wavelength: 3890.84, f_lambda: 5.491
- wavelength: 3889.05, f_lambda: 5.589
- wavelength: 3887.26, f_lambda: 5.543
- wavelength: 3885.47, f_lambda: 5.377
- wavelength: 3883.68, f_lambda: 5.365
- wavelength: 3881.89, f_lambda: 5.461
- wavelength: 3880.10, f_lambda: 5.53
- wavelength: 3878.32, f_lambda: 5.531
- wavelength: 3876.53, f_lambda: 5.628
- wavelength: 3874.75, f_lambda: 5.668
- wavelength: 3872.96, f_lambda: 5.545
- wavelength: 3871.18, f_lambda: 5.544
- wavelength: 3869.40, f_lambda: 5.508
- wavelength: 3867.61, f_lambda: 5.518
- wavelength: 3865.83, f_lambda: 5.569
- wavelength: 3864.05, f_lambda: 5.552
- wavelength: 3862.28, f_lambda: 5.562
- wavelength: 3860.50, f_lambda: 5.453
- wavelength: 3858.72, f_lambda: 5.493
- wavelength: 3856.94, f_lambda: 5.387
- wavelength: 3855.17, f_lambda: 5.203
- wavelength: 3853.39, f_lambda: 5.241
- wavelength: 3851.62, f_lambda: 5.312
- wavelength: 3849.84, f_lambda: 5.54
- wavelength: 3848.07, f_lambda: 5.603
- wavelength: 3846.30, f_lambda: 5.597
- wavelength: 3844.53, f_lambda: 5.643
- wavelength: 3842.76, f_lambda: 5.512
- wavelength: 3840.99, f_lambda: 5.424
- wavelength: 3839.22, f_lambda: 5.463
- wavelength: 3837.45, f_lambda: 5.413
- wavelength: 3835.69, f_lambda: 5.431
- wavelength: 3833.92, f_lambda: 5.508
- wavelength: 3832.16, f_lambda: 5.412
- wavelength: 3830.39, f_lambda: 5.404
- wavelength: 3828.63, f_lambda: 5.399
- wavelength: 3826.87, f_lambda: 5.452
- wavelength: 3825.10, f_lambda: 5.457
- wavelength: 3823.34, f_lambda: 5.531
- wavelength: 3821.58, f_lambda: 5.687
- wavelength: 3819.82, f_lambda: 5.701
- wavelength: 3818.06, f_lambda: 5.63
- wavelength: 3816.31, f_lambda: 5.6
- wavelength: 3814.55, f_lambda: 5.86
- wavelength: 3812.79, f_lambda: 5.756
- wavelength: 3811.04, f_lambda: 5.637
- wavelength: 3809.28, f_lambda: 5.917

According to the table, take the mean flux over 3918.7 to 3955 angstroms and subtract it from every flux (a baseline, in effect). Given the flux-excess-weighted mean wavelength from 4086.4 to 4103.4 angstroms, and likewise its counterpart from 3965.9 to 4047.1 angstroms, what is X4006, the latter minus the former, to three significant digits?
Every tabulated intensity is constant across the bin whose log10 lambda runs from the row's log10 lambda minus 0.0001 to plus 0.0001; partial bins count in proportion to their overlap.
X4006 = -79.1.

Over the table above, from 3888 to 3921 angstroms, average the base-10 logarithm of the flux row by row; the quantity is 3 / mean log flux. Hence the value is 4.09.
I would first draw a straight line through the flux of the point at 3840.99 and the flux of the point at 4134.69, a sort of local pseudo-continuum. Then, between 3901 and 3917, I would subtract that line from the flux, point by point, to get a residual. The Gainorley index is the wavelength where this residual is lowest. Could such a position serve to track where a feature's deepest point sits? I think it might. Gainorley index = 3910.60 angstroms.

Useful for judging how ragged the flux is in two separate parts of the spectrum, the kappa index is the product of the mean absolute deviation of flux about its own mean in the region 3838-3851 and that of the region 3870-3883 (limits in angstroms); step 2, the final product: 0.0033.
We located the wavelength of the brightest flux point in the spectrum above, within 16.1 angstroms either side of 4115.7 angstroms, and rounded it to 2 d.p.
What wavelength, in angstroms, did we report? 4111.91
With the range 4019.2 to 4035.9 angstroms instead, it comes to 4020.16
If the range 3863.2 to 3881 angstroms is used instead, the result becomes 3874.75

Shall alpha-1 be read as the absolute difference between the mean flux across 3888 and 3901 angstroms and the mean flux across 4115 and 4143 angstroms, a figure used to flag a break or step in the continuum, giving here 0.7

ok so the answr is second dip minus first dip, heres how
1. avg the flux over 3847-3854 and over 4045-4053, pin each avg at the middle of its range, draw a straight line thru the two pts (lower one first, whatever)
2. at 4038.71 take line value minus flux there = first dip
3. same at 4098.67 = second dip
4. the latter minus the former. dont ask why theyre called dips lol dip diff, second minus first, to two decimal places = 0.36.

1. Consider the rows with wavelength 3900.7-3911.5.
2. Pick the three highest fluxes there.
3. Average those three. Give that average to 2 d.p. 5.40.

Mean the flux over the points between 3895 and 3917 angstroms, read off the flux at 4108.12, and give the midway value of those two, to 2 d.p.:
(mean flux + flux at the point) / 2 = 5.07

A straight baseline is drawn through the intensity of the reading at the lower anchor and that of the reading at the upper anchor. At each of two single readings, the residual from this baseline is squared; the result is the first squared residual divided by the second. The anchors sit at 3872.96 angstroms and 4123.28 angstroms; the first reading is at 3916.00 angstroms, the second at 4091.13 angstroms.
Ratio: 1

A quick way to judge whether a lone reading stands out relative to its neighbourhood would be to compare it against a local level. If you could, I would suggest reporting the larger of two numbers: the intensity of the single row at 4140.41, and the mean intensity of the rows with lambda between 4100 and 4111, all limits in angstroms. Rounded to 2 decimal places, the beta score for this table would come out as 4.86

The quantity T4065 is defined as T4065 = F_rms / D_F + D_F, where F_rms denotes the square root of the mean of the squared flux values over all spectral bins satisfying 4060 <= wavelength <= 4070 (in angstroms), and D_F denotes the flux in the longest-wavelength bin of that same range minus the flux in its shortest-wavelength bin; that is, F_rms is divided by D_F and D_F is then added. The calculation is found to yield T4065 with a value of -26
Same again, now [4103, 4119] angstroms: 48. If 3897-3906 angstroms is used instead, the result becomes -52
